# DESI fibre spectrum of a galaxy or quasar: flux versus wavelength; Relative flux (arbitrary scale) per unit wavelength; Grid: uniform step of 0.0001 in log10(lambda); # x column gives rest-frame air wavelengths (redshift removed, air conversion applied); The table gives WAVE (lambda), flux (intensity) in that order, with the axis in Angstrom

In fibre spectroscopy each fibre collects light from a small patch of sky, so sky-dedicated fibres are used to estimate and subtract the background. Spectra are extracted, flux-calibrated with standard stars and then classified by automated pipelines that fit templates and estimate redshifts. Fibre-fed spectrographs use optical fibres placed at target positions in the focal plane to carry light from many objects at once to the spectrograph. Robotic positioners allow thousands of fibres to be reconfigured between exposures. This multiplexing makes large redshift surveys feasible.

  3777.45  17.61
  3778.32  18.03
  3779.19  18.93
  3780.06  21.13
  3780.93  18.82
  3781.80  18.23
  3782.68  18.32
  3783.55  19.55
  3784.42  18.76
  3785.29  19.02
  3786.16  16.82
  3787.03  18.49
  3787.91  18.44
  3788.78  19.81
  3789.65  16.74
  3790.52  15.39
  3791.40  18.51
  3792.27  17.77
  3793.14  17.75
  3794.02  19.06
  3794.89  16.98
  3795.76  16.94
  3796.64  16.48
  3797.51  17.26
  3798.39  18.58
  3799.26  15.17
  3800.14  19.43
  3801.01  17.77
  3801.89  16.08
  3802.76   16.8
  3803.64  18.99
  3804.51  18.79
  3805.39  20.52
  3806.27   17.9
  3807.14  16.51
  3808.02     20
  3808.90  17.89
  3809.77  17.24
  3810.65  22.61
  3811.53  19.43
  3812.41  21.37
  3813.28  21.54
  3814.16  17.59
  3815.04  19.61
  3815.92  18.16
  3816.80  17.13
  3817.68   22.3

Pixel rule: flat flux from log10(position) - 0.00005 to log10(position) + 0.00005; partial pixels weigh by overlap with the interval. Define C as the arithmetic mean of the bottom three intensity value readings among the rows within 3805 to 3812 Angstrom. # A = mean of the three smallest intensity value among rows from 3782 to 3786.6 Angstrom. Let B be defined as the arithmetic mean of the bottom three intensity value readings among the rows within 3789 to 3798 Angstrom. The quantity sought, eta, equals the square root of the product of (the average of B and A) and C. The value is 17.1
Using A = 18.0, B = 16.2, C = 17.2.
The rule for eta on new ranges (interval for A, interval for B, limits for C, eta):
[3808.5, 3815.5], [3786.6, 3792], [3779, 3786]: 17.8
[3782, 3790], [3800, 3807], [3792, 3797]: 16.9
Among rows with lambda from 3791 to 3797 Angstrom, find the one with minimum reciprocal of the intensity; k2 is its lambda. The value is 3794.02 Angstrom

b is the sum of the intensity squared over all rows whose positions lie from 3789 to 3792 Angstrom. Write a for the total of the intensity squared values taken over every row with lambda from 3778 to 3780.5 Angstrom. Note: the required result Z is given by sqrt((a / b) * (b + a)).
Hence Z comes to 51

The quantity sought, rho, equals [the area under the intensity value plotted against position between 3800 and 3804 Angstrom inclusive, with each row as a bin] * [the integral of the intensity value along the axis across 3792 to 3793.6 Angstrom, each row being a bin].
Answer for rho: 2007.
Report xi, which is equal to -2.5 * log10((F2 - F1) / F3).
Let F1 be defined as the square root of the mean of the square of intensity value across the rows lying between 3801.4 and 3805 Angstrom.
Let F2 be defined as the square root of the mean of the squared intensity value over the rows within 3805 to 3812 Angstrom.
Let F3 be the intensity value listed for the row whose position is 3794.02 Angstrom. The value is 2.84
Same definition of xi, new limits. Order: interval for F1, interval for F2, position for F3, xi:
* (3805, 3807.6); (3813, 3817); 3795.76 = 3.85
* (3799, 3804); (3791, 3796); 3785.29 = 4.16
